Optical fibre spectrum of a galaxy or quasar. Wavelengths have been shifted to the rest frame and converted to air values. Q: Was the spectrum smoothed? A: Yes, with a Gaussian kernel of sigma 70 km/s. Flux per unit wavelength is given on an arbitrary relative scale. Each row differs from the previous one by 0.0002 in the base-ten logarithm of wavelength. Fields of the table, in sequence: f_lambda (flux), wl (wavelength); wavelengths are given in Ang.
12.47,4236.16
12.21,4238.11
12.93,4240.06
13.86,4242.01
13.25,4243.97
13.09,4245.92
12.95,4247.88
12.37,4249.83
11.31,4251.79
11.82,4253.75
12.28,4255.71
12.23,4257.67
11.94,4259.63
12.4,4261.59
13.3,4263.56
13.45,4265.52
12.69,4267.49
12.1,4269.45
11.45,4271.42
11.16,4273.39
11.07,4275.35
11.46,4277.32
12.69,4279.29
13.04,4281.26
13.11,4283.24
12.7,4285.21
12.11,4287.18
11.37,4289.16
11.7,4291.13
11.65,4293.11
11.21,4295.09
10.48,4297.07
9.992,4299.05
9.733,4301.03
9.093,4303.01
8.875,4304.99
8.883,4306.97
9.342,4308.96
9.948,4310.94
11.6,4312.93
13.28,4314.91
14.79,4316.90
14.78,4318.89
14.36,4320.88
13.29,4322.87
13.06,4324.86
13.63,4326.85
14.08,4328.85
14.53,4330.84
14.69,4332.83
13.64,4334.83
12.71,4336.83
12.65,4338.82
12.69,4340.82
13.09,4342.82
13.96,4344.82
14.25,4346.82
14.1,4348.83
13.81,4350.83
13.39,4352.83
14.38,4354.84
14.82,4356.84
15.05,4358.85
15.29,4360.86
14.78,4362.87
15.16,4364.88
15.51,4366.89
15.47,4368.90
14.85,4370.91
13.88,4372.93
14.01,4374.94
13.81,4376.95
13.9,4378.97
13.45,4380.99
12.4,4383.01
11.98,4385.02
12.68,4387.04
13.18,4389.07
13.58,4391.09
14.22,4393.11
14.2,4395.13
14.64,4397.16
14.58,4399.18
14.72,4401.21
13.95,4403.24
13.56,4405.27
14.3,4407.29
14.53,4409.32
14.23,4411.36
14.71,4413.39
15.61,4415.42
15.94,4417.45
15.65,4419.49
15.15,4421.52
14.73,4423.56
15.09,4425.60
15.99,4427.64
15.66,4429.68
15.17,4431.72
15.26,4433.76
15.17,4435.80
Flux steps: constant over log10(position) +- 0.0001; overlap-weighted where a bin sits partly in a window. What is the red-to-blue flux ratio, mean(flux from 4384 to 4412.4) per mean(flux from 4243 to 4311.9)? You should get 1.20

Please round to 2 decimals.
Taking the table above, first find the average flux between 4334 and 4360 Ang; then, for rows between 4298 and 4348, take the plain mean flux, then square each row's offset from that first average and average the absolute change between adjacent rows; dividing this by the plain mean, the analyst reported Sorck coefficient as 0.13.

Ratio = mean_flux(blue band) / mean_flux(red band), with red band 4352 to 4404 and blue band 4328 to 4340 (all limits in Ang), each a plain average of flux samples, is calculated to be 0.97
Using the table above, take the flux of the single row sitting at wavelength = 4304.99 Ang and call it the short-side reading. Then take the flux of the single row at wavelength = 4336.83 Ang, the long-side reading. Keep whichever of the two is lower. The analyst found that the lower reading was 8.9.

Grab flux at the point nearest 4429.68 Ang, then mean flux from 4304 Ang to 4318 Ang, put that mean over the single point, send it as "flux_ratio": 0.70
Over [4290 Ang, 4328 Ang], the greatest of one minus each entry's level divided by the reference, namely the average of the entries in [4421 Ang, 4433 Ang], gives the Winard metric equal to 0.42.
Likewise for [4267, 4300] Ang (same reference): 0.35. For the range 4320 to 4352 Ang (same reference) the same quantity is 0.17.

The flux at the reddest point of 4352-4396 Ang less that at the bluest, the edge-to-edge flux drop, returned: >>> 1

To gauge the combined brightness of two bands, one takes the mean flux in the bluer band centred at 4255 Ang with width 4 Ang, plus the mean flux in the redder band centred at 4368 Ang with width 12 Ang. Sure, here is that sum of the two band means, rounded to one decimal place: 27.0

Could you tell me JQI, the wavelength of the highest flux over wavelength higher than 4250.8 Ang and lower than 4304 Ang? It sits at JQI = 4265.52 Ang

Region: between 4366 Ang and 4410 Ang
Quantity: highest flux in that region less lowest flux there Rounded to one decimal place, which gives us 3.5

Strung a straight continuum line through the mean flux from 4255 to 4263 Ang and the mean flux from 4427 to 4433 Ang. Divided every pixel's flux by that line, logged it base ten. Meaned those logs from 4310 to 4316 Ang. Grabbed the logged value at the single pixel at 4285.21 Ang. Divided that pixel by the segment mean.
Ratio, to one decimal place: 0.0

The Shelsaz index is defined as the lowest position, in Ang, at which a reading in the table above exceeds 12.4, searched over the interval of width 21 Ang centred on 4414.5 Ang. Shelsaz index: 4405.27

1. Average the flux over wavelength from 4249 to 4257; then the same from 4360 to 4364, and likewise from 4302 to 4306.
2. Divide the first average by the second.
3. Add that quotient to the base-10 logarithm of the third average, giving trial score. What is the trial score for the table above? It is 1.75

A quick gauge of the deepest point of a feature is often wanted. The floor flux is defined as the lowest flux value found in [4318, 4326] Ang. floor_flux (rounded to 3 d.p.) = 13.060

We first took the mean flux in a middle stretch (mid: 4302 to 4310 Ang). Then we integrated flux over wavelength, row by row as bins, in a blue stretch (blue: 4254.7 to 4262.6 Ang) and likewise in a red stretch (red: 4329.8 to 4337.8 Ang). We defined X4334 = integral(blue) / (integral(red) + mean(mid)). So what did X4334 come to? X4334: 0.80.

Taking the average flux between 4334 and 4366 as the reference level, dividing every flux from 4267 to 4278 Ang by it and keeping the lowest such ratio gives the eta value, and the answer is 0.79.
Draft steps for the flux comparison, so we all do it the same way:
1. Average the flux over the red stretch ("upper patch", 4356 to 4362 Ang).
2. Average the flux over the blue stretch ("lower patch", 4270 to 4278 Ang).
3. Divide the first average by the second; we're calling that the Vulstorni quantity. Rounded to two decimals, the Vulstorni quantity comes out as 1.33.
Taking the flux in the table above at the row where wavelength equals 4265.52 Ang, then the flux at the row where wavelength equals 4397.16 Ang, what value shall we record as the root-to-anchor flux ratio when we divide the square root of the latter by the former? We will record 0.284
